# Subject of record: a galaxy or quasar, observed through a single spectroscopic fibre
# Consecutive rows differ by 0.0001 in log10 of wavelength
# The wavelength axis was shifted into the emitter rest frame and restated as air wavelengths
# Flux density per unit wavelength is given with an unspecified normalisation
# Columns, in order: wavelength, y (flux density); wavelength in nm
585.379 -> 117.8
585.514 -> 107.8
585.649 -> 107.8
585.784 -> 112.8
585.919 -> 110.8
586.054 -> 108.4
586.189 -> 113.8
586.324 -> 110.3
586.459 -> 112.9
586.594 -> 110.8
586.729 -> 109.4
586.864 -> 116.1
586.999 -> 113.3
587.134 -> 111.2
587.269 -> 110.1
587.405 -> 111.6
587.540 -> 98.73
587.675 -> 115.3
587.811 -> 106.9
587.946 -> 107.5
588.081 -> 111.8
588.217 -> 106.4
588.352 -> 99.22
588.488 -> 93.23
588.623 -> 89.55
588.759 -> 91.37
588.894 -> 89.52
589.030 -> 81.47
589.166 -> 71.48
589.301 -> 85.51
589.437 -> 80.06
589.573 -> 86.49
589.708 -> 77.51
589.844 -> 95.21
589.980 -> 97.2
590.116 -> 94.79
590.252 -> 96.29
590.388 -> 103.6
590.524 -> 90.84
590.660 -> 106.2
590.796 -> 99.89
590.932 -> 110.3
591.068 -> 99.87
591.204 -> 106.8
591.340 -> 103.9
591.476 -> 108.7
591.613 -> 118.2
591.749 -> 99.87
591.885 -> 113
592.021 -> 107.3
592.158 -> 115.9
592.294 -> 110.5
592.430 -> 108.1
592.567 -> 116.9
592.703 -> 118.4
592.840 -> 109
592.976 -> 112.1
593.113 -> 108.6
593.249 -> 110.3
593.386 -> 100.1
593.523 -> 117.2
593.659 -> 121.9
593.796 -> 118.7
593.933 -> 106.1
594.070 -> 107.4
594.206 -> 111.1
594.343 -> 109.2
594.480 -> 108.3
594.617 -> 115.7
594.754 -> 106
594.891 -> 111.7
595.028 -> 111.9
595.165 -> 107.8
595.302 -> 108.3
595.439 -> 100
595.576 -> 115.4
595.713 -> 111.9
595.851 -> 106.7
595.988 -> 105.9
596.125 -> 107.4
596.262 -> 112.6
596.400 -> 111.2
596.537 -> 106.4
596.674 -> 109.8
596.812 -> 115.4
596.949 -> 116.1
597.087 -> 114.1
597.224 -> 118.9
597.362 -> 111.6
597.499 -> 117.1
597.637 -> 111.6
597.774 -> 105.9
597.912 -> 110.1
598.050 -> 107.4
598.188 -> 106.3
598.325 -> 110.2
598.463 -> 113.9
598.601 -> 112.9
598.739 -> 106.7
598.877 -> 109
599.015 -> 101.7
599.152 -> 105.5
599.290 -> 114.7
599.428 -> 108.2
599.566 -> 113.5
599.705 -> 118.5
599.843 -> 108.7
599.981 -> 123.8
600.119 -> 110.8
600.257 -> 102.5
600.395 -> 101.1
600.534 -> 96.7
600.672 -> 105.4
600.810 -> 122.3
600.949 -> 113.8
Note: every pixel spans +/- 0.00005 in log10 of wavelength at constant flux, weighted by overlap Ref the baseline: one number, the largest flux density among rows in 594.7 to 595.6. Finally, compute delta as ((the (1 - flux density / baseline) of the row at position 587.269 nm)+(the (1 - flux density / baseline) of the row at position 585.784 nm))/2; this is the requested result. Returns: 0.03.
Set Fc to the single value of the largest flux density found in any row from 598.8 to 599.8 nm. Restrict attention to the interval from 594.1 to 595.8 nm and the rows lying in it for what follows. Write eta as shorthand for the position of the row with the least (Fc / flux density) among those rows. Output 594.617 nm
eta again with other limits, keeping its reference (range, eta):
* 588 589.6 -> 588.081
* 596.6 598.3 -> 597.224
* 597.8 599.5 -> 599.290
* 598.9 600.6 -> 599.981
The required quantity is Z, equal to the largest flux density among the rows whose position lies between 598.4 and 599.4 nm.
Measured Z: 114.7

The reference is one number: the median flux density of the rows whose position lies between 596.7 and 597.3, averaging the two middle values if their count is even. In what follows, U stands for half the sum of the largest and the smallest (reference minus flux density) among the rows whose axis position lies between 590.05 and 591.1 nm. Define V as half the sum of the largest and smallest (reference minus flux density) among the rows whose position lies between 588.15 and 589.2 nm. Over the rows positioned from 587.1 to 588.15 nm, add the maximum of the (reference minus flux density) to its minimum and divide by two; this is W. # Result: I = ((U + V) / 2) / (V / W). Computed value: 7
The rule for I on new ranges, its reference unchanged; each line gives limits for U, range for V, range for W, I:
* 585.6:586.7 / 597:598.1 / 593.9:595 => 6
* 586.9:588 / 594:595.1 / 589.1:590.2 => 44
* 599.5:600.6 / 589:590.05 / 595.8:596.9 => 3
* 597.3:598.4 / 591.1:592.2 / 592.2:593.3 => 2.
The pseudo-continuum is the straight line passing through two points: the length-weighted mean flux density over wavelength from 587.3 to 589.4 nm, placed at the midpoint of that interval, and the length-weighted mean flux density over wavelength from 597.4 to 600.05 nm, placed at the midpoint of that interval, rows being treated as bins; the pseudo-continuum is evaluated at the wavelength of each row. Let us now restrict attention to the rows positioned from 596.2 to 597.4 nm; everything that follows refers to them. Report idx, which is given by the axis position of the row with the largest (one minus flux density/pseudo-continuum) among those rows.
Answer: 596.537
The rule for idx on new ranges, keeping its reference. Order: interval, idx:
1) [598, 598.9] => 598.739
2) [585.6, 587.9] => 587.540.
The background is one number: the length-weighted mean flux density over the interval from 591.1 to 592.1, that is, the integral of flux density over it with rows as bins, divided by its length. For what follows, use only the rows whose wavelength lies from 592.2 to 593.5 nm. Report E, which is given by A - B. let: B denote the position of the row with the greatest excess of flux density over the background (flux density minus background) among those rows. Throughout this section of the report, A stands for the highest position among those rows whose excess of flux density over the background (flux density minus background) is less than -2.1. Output 0.68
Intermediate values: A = 593.386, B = 592.703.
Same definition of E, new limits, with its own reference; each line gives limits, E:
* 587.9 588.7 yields 0.54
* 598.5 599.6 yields -0.14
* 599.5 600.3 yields 0.28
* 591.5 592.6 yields 0.14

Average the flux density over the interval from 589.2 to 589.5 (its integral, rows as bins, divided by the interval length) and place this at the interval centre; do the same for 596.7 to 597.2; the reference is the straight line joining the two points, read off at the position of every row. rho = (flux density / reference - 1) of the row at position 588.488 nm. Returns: 0.20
